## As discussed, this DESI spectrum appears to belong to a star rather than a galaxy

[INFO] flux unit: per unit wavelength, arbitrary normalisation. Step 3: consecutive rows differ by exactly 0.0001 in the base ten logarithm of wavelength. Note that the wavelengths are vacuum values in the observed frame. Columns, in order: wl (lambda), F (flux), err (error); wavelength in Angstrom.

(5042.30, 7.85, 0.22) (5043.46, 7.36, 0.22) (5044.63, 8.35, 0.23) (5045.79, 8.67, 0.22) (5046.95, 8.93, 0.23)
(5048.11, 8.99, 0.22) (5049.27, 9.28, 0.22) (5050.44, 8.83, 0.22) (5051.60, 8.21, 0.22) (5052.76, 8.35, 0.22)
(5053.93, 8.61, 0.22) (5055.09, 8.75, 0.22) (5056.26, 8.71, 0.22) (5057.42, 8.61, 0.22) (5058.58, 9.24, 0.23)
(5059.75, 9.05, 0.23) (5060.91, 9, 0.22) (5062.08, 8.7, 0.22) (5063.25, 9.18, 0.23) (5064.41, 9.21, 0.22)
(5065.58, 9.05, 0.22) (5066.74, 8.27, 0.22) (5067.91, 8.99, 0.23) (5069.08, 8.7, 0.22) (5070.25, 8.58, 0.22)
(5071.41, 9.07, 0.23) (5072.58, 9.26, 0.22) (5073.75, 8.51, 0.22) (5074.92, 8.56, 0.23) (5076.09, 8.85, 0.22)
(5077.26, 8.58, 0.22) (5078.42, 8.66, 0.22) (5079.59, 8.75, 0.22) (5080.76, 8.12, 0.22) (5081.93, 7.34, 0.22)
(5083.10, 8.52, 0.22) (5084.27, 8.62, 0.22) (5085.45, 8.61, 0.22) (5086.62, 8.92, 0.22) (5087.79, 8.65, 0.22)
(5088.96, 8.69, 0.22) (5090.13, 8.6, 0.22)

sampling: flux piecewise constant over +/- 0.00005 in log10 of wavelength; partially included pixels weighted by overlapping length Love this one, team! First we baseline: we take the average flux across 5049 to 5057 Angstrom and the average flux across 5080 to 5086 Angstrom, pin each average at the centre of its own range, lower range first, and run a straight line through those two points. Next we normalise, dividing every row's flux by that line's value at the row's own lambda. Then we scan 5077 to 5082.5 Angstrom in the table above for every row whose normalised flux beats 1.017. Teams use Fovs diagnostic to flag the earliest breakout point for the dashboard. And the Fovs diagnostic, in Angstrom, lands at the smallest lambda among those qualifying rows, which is 5077.26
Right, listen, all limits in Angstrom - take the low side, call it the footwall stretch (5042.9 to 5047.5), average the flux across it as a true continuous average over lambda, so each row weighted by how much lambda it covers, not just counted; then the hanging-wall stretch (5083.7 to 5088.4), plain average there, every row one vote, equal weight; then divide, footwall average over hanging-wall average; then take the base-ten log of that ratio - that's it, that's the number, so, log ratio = -0.019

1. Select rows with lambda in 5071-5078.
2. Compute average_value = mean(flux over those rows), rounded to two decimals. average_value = 8.80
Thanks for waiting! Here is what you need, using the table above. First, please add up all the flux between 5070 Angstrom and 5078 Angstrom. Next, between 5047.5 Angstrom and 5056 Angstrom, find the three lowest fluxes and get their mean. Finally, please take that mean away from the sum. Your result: 53.02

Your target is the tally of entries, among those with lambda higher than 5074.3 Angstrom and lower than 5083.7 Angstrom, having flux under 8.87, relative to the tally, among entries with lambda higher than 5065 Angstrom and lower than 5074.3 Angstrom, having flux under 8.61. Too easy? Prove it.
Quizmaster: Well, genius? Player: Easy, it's 2.7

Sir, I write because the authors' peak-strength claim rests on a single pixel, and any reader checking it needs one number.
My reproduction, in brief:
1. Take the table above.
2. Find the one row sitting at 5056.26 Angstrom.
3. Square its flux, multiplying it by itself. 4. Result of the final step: 76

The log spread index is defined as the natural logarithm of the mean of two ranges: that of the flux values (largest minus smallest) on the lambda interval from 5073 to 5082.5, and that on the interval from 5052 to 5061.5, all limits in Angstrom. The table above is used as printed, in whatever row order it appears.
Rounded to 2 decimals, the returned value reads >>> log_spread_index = 0.18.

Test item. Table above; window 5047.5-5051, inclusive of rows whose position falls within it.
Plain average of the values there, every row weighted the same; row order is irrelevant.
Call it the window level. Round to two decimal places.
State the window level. 9.03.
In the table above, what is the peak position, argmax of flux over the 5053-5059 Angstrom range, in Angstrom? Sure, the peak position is 5058.58 Angstrom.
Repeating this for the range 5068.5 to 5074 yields 5072.58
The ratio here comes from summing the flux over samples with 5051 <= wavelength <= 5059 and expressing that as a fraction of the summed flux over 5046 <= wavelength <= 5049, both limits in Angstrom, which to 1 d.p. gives 3.4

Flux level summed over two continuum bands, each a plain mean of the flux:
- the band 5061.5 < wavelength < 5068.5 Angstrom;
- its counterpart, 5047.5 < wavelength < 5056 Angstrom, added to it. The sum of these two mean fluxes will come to 17.6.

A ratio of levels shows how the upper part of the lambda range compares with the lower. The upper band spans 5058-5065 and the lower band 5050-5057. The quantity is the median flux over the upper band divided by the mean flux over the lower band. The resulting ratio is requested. 1.063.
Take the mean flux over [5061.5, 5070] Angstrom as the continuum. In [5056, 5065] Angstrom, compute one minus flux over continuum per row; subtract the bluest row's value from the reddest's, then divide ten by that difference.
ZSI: -177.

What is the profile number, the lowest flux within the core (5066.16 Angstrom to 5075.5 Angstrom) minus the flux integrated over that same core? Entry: -73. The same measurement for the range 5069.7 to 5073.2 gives -23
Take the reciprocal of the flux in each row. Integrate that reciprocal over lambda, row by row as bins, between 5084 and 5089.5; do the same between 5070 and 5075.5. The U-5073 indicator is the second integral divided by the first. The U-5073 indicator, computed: 0.99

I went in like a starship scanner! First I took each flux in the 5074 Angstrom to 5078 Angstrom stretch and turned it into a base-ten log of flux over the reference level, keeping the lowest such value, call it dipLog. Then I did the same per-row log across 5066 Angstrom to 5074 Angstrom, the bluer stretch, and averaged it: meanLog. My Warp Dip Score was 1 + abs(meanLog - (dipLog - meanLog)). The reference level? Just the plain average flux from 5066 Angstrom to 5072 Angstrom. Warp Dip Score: 1.01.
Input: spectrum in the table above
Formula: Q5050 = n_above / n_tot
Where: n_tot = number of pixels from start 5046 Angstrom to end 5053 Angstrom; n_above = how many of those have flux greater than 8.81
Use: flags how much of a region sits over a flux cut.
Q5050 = 0.67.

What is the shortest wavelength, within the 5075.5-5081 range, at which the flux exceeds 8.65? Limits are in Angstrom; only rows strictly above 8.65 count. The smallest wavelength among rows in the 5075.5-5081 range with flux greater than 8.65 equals 5076.09 Angstrom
